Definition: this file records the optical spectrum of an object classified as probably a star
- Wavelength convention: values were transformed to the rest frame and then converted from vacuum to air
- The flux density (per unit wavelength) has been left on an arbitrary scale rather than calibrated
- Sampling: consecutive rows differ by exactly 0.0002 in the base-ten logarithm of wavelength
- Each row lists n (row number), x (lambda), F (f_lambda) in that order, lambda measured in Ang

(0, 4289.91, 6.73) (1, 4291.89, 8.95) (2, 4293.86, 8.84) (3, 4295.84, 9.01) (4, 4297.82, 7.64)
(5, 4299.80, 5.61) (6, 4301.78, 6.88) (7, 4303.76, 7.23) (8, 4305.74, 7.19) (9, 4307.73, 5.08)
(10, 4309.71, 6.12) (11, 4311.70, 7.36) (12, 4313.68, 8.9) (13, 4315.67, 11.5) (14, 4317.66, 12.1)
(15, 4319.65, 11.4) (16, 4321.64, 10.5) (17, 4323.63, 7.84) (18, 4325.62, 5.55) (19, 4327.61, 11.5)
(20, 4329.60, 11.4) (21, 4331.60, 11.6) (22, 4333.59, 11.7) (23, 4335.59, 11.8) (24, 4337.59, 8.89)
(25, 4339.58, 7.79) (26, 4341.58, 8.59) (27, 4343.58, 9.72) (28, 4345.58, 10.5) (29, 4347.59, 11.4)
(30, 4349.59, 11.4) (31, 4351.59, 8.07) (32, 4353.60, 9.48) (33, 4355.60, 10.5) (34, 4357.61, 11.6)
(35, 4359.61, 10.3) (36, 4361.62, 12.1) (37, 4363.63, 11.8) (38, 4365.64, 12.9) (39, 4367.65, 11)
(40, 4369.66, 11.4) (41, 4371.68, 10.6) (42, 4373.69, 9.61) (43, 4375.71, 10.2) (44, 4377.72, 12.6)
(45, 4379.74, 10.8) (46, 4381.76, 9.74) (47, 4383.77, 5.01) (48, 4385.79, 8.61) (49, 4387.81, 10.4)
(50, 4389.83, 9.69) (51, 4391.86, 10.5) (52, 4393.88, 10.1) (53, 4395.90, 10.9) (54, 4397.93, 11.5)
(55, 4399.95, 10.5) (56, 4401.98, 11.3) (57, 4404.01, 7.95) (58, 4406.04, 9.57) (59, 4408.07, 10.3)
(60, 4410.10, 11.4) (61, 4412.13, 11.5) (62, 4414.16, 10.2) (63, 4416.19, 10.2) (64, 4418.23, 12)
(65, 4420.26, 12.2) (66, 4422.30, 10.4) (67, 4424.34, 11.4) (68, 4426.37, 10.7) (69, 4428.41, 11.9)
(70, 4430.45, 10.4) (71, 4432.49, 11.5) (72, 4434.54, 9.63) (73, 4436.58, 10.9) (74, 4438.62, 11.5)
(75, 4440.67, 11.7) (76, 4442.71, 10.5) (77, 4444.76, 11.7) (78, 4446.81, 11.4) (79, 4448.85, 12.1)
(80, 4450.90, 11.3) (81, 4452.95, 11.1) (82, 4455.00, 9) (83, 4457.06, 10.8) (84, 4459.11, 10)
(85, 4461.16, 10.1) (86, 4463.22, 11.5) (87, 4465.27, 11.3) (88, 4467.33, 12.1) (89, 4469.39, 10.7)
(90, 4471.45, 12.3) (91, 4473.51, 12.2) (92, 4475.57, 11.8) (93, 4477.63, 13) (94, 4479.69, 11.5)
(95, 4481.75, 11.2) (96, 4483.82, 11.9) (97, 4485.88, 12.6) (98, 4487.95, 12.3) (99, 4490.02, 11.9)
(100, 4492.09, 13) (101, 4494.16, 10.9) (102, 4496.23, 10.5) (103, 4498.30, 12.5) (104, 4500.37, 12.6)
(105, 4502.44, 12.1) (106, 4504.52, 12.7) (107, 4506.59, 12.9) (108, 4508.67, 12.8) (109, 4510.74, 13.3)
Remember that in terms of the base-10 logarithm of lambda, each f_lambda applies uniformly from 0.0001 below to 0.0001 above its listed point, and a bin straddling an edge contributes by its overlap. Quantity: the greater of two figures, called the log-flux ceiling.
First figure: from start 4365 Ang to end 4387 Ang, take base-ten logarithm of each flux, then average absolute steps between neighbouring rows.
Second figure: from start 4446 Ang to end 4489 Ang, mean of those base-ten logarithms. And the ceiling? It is 1.06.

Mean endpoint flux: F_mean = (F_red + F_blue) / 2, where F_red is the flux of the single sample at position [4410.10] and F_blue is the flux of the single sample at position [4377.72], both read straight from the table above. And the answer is 12.0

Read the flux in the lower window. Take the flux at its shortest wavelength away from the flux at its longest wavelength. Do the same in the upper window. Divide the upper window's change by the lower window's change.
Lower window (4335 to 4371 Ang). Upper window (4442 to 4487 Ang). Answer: -5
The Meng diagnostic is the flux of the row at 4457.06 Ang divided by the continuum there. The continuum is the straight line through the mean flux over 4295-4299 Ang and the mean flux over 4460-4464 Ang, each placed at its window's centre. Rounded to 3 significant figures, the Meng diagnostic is 1.01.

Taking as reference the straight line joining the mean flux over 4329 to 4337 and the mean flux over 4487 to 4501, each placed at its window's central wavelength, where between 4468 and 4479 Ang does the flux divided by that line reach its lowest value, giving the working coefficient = 4469.39 Ang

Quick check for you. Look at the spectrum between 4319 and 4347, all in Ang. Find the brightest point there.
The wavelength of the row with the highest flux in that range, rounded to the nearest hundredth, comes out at 4335.59 Ang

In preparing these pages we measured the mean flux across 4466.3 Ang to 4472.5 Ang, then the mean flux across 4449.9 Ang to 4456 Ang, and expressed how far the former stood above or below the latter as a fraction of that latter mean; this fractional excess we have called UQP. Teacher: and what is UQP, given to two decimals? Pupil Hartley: 0.12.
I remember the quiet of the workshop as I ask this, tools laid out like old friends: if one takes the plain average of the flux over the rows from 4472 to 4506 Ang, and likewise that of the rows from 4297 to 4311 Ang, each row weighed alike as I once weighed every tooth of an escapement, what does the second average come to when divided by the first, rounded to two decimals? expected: 0.54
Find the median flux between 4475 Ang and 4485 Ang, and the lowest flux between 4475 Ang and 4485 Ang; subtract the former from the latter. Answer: -0.60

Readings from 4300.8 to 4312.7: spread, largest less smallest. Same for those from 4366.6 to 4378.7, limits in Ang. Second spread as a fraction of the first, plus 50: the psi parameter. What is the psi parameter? 51.3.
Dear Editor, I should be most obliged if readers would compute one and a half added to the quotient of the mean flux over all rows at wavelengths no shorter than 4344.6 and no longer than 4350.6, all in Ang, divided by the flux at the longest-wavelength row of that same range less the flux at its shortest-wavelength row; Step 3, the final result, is 14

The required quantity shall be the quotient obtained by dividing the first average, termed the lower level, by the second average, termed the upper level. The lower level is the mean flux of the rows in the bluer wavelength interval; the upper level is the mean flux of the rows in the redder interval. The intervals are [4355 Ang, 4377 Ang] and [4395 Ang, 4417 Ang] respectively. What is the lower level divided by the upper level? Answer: 1.06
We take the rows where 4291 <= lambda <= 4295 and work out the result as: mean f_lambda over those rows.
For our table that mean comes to 8.9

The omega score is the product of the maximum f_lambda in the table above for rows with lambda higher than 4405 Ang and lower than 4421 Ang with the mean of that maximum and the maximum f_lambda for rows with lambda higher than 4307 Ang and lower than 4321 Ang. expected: 148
